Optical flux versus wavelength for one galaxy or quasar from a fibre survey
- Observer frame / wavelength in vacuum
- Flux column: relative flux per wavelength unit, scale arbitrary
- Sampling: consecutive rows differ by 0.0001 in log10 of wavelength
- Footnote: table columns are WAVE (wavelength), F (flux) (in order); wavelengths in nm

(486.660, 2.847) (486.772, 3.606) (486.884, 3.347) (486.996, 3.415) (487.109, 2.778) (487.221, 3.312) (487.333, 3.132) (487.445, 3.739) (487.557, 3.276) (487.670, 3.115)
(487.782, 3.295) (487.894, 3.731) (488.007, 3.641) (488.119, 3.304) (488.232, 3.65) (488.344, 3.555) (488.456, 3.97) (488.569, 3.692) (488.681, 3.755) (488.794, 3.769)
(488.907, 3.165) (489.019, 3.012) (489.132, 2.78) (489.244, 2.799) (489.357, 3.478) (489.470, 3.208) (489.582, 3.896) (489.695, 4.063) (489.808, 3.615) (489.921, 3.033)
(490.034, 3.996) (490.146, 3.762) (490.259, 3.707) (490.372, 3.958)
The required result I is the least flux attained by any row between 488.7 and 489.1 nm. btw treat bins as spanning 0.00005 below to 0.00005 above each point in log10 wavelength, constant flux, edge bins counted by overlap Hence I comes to 3.012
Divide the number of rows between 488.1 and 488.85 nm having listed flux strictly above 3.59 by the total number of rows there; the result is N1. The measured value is 0.71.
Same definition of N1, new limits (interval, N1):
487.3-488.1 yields 0.43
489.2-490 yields 0.43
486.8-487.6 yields 0.14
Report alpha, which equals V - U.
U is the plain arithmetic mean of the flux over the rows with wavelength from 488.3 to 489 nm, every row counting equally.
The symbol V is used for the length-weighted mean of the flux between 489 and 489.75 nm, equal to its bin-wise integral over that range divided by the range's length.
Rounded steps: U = 3.65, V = 3.33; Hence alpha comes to -0.3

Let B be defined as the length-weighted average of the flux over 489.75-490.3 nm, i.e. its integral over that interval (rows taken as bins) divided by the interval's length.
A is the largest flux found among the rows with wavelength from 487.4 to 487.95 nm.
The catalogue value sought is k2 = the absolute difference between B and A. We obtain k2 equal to 0.12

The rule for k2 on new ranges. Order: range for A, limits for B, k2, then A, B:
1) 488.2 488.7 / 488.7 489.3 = 0.82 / 3.97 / 3.15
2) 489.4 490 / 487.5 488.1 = 0.66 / 4.063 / 3.41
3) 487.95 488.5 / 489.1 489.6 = 0.76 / 3.97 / 3.21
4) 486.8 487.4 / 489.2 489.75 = 0.09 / 3.415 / 3.50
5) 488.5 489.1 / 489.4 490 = 0.19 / 3.769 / 3.57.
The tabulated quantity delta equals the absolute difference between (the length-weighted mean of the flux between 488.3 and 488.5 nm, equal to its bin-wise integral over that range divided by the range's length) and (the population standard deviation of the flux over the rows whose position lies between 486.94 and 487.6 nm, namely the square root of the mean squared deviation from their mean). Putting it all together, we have 3.48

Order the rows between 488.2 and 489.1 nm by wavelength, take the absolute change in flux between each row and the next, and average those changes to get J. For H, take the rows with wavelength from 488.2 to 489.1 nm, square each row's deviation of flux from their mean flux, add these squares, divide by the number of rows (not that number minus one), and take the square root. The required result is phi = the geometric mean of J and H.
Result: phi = 0.26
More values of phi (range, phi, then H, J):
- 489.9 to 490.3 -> 0.39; 0.36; 0.42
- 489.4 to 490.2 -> 0.43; 0.37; 0.51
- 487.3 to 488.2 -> 0.28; 0.24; 0.32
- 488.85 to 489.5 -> 0.26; 0.24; 0.27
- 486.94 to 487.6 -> 0.37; 0.29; 0.48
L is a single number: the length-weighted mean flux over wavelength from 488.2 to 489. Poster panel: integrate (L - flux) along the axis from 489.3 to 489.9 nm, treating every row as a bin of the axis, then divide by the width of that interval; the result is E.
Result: 0.01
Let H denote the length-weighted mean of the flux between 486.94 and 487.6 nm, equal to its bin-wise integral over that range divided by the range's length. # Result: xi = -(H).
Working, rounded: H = 3.28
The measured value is -3.28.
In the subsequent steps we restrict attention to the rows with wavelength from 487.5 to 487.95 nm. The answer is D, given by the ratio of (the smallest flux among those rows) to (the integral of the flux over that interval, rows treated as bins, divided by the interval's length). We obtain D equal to 0.928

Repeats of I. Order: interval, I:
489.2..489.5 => 2.799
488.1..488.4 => 3.304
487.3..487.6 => 3.132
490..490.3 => 3.707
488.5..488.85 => 3.692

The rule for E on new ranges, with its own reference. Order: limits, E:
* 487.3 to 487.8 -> 0.30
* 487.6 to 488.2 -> 0.20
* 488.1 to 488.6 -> -0.03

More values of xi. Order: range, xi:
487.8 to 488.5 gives -3.62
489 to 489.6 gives -3.16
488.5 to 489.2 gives -3.36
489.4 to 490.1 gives -3.64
